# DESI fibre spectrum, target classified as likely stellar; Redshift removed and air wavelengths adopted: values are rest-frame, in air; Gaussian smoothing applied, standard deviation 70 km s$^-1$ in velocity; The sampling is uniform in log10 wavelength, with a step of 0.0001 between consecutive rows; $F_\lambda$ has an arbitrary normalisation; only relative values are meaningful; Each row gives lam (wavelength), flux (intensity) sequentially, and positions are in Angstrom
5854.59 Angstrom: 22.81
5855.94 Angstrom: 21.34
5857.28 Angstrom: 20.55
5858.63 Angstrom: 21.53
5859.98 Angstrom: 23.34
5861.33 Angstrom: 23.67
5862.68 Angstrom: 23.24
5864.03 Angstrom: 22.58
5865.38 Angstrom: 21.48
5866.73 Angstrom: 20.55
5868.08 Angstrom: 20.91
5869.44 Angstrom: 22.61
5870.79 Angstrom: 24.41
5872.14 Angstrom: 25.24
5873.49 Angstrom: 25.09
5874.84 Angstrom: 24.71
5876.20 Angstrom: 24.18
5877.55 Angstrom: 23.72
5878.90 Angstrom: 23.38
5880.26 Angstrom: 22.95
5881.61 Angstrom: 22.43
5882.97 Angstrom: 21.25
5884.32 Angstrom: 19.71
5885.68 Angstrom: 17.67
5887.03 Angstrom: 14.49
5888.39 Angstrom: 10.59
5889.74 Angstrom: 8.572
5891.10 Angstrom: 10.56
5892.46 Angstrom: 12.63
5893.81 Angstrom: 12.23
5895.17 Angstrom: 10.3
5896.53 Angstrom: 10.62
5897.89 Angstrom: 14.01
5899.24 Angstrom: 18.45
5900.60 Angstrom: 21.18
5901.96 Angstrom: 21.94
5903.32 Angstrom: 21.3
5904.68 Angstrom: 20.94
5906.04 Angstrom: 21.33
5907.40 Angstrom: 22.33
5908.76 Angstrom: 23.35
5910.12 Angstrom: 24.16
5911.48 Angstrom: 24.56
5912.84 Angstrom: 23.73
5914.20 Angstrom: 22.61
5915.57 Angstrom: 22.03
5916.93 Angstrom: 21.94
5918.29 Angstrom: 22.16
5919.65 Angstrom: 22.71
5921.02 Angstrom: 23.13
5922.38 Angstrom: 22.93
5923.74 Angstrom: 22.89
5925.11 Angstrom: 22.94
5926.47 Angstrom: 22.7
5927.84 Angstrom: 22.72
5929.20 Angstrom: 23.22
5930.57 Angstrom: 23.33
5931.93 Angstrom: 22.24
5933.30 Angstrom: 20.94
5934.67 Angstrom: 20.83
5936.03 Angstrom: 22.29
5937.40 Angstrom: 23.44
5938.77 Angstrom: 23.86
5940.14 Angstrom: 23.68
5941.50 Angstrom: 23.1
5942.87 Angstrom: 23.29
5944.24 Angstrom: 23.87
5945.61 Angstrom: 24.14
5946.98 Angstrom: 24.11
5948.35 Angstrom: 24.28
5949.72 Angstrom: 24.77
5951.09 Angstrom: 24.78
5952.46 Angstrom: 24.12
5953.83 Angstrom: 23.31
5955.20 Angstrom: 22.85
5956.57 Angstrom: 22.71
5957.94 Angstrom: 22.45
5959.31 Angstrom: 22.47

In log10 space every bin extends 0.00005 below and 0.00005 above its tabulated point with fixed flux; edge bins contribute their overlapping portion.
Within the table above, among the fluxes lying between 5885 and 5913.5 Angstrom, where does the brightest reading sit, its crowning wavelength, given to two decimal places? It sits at 5911.48 Angstrom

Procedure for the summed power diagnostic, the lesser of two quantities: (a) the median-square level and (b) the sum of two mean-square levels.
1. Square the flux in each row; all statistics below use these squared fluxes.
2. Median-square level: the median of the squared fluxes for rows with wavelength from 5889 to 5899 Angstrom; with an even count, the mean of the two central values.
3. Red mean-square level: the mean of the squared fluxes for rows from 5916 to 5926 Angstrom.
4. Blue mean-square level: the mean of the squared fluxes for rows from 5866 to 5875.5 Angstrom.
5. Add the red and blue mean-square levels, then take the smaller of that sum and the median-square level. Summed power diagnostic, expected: 113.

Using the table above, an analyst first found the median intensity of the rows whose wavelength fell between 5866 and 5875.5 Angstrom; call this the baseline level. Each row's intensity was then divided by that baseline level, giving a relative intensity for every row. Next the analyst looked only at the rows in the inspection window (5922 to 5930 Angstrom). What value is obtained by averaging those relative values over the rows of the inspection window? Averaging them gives 0.938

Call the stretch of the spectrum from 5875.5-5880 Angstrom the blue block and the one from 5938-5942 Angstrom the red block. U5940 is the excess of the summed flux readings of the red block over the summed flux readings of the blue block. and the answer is -1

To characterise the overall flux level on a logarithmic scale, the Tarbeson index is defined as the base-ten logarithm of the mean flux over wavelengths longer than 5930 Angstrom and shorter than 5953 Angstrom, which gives 1.37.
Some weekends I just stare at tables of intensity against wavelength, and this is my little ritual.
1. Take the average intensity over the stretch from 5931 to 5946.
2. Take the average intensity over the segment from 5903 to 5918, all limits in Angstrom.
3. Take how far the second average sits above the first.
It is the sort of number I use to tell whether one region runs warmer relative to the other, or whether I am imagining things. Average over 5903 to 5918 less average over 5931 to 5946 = -0.3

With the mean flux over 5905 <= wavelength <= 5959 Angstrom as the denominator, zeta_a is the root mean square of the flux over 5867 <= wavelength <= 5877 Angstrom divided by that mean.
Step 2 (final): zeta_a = 1.04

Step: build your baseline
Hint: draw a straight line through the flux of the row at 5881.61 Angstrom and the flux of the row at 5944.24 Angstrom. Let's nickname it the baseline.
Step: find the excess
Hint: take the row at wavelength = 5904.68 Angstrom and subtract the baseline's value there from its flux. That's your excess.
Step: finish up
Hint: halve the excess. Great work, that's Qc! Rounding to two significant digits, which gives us -1.0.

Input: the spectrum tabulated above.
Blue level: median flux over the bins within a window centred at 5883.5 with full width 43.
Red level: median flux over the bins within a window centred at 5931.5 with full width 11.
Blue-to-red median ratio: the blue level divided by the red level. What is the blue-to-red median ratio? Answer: 0.94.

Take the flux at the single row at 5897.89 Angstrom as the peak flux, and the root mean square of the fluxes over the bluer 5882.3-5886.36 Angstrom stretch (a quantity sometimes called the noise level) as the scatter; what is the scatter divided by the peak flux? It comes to 1.40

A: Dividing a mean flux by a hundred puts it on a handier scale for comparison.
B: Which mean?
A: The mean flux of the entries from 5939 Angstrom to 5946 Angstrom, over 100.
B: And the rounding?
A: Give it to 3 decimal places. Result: 0.236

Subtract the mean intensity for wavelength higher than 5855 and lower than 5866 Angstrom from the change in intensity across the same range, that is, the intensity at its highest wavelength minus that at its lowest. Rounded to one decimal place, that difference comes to -22.1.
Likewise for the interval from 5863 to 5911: -17.9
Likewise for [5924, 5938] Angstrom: -22.0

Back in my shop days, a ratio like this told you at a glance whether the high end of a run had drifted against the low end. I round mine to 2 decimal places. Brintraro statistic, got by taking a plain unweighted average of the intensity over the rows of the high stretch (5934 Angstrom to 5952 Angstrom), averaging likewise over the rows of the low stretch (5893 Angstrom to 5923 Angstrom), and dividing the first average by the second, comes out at 1.16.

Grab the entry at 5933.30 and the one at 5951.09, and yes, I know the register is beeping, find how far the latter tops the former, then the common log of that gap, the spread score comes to 0.58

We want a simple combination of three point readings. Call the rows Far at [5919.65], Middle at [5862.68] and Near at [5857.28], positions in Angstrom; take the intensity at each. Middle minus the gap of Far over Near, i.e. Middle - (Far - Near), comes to 21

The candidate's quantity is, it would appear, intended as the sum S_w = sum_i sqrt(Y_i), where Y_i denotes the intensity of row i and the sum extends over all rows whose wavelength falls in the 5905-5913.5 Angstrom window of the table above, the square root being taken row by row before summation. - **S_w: 29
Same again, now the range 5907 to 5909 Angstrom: 10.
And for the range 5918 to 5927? 33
